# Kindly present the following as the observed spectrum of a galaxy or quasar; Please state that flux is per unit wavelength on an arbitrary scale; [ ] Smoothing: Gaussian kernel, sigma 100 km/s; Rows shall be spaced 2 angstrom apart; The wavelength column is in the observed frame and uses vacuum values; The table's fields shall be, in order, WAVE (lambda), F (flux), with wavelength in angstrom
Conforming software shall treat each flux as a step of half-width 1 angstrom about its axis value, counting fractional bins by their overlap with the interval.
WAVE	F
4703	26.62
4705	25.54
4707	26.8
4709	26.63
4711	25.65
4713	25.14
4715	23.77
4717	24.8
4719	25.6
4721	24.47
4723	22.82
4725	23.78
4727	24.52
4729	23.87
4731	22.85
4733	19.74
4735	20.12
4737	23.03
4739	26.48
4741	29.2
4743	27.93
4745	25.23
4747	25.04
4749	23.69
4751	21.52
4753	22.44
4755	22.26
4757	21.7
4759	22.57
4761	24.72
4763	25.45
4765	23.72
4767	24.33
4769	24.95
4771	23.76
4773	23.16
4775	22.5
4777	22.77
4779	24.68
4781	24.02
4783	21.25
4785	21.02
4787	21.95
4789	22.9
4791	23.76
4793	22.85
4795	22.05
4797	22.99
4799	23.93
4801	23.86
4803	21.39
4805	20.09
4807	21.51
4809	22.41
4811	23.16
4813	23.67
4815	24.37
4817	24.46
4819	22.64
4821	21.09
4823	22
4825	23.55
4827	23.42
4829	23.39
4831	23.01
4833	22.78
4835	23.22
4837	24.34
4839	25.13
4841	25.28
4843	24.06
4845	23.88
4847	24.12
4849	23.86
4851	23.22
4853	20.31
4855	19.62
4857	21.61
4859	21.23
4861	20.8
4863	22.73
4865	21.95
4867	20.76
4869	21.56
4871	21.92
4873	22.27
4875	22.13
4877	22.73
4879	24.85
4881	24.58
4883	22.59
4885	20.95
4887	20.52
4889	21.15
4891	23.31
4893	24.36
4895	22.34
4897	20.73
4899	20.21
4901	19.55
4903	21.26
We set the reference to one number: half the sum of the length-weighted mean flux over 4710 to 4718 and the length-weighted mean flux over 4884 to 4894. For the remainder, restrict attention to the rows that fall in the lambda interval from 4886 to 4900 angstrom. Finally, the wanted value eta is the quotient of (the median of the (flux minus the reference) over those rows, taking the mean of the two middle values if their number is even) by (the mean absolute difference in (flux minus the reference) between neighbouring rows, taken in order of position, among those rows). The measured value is -1.7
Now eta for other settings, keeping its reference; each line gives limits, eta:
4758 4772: 0.8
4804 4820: -0.6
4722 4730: 0.5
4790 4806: -0.5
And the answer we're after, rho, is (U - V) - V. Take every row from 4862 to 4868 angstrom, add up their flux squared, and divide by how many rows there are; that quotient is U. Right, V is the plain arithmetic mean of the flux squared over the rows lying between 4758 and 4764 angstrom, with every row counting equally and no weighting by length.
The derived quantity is -702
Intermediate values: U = 476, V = 589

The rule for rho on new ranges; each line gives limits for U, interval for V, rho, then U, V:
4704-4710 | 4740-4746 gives -820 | 693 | 756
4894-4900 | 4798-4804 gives -621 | 446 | 533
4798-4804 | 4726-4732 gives -596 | 533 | 564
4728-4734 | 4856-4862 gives -406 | 494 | 450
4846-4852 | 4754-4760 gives -420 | 563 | 492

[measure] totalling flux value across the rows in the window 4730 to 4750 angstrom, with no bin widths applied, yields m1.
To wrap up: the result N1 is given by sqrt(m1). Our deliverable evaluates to 16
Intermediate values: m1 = 243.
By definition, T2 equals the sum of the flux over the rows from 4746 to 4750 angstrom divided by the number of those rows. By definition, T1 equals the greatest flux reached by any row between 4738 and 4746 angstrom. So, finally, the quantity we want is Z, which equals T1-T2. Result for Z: 4.8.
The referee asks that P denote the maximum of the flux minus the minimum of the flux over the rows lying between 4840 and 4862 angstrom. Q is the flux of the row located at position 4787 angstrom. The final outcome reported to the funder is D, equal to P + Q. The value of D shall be 27.6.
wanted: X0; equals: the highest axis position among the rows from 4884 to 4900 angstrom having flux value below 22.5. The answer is 4899 angstrom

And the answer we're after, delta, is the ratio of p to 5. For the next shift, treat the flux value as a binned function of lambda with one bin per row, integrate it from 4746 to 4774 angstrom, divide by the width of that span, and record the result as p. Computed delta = 4.70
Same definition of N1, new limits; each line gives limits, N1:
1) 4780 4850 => 28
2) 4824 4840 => 14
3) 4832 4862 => 19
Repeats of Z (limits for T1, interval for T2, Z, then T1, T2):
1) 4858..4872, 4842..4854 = -0.5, 22.73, 23.2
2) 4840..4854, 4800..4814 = 3.0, 25.28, 22.3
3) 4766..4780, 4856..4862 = 3.7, 24.95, 21.2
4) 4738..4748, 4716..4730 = 4.9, 29.2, 24.3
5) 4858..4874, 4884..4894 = 0.7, 22.73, 22.1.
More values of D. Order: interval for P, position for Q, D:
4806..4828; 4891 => 26.7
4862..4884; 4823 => 26.1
